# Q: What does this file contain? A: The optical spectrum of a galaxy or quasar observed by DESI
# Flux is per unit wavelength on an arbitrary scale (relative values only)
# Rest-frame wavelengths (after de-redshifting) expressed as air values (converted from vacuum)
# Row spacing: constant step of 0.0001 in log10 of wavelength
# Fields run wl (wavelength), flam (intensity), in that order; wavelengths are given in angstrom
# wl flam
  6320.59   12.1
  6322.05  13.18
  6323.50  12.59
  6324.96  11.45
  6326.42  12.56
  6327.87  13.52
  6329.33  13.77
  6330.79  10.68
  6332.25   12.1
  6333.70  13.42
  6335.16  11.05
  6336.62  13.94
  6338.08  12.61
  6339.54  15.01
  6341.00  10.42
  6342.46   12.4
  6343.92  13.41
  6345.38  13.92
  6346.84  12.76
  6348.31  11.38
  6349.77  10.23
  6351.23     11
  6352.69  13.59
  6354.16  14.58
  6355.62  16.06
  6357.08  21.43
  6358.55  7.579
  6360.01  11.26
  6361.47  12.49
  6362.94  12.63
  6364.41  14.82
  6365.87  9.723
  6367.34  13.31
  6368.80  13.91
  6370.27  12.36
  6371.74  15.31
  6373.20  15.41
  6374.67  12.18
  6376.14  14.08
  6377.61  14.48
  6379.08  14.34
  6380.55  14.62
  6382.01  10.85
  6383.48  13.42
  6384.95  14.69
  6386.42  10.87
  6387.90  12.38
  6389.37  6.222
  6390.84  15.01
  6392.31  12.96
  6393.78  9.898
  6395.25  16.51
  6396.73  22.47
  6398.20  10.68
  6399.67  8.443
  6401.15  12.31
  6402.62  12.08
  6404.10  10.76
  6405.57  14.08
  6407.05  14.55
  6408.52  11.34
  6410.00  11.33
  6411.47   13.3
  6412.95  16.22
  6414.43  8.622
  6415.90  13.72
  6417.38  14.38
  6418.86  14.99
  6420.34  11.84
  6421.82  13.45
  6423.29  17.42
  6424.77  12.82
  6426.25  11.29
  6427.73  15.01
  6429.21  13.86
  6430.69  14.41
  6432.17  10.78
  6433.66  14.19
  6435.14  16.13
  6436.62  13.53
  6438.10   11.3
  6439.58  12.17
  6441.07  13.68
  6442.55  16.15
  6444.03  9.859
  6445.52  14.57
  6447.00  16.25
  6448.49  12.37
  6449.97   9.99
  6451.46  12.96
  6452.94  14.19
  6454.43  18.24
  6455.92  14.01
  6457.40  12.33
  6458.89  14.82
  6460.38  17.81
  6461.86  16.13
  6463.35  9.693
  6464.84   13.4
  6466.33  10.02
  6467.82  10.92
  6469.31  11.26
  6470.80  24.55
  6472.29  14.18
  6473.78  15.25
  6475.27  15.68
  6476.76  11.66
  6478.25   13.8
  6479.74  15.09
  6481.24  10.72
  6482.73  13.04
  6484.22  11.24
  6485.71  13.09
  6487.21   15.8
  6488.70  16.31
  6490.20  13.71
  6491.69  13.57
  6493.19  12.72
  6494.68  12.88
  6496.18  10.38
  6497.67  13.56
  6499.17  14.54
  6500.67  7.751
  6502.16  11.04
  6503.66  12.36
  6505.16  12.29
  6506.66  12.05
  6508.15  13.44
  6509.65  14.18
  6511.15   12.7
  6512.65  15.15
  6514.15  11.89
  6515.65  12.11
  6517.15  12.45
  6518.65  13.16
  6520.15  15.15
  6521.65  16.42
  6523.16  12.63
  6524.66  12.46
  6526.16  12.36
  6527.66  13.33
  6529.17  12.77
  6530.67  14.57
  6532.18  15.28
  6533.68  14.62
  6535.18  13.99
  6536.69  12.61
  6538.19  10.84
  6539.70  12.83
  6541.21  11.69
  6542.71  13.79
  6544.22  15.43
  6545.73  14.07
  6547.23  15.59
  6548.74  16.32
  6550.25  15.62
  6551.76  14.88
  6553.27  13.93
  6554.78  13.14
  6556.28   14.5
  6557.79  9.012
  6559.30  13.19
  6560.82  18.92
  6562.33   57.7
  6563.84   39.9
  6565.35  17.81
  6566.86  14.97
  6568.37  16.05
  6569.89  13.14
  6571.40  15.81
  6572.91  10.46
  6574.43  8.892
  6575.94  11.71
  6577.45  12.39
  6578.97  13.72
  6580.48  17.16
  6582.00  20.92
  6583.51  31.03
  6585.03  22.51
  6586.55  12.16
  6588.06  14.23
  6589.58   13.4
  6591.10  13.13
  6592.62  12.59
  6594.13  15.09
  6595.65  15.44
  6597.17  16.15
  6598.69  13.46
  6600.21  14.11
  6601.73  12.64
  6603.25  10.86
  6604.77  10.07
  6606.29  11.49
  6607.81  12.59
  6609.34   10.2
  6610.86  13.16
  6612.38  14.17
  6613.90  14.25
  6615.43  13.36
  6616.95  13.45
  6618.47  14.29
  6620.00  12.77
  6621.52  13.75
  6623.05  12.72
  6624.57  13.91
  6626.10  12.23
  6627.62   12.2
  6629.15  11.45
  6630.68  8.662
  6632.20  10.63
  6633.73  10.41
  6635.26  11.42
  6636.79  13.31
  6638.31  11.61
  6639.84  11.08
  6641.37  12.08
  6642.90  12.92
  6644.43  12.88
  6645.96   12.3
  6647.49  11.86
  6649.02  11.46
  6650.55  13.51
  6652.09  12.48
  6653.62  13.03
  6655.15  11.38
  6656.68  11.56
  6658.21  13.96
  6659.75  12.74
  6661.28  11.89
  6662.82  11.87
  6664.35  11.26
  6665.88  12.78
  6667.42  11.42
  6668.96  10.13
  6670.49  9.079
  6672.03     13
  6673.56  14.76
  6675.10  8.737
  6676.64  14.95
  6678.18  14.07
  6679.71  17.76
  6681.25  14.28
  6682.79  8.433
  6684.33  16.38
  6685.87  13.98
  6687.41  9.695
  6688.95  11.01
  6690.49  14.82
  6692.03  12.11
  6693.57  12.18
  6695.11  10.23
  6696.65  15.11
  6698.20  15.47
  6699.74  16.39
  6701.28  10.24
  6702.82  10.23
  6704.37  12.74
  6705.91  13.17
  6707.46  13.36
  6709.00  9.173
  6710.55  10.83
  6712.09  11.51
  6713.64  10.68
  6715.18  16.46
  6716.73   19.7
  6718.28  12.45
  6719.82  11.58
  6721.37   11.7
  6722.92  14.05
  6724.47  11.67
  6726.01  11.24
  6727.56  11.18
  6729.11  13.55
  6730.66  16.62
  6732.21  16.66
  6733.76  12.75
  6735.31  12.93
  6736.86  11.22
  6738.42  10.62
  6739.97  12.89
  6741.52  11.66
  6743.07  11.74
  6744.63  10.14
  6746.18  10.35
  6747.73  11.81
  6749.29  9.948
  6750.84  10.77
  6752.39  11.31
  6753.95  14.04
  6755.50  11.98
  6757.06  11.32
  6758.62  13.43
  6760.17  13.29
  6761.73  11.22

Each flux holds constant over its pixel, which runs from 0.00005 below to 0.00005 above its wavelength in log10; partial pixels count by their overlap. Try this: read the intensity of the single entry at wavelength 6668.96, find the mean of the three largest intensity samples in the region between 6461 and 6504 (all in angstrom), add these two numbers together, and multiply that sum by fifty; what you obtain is 1456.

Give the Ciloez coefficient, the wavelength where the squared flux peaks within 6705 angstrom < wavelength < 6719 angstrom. 6716.73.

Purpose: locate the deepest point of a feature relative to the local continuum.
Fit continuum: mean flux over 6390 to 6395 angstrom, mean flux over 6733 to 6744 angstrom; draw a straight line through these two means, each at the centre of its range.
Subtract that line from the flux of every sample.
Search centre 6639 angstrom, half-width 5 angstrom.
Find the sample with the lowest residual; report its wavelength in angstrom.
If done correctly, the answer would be 6639.84 angstrom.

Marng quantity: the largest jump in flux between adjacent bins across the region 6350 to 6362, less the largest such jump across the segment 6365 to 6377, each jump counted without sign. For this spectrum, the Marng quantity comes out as 10.3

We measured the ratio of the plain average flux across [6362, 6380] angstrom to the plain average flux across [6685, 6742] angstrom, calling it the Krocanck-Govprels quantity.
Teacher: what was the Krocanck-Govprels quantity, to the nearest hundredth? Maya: 1.06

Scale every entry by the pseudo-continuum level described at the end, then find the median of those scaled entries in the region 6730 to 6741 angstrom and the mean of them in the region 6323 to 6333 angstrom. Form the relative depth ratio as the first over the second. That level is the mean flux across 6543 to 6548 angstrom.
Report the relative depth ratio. 1.04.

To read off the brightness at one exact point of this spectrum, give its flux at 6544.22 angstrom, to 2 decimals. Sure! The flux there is 15.43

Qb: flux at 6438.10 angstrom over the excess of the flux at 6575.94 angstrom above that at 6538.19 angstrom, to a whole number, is 13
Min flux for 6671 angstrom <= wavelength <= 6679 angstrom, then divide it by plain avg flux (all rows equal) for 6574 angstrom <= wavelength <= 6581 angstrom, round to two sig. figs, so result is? 0.68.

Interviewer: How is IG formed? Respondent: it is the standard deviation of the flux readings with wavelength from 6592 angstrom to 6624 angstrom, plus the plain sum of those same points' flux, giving 278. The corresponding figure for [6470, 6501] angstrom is 293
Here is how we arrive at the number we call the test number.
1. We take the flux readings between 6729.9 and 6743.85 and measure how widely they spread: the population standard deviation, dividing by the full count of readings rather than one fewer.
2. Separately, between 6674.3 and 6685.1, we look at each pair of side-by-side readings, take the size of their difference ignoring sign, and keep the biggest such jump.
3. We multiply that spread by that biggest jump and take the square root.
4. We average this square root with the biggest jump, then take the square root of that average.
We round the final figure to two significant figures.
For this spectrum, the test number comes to 2.5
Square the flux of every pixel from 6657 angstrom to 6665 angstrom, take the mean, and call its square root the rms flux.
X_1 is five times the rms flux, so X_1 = 62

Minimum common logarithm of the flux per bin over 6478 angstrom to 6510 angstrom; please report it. 0.89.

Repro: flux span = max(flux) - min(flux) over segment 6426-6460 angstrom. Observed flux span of 8.4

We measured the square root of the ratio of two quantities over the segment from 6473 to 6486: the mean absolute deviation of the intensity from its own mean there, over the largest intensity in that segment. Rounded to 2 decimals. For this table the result 0.31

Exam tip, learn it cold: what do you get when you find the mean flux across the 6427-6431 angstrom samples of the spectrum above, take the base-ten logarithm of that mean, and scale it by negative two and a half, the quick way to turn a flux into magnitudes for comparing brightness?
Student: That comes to -2.90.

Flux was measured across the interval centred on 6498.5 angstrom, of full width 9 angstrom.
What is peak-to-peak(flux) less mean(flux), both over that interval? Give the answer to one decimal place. -4.9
